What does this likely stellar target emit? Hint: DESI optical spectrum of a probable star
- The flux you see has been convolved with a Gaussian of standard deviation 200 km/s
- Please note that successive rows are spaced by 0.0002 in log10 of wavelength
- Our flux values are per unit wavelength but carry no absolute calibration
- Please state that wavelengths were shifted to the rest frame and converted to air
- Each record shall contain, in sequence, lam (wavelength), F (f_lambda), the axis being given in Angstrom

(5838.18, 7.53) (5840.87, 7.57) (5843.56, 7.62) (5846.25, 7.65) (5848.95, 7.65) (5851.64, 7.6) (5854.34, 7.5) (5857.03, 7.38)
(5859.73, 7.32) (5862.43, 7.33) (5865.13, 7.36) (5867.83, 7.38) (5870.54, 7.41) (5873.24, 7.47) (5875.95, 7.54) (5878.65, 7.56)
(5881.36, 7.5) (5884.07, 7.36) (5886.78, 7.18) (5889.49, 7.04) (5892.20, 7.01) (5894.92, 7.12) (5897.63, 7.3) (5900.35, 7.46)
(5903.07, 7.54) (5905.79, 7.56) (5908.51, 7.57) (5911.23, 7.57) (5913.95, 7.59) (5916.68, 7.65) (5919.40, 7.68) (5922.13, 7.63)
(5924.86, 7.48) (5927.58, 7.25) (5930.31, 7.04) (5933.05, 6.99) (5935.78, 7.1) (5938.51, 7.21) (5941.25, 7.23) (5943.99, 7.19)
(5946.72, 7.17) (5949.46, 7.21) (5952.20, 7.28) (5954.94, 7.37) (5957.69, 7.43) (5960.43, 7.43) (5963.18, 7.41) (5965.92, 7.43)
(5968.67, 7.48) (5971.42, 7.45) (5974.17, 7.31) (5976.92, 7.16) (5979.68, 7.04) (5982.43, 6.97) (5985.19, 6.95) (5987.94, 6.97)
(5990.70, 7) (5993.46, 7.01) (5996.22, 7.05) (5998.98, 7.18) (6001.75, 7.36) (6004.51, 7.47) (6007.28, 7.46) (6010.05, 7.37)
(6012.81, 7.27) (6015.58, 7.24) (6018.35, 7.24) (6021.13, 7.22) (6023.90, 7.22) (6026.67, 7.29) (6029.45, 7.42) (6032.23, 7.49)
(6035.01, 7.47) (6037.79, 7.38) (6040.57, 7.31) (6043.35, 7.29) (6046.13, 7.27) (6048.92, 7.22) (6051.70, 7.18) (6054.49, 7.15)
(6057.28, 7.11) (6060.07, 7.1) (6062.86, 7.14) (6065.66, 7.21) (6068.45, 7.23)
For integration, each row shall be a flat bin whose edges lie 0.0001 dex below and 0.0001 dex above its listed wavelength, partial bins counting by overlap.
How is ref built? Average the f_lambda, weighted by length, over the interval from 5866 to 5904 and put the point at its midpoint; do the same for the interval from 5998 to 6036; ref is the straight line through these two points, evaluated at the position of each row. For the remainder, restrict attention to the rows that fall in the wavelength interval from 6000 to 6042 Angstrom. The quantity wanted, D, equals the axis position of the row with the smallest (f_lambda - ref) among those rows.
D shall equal 6021.13 Angstrom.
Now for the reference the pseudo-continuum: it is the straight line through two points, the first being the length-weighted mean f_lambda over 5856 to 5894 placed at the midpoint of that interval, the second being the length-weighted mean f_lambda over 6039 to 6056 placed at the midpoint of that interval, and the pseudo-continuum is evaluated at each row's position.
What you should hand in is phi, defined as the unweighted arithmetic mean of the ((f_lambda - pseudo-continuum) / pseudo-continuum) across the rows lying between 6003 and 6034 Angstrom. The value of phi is 0.011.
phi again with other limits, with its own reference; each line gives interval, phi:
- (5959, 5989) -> -0.006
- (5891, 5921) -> 0.019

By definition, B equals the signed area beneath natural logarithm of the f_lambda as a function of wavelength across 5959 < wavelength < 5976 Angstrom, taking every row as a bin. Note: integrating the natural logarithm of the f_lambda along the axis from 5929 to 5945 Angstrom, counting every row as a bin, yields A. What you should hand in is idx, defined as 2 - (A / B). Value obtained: 1.078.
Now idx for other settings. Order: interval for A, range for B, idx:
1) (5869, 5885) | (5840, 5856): 1.008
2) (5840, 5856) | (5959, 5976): 1.048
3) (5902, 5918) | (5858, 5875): 1.046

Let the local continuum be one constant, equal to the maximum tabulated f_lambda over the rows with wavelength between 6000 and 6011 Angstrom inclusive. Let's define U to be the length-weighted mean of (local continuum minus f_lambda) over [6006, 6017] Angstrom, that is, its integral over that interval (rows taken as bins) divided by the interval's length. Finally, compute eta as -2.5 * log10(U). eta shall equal 2.16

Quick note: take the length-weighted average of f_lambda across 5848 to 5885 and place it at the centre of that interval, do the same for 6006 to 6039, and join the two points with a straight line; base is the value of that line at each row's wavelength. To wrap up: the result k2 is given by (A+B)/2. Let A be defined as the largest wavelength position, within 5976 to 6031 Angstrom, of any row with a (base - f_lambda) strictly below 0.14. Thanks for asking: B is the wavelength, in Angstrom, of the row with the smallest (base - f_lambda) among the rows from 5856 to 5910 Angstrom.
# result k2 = 5969.0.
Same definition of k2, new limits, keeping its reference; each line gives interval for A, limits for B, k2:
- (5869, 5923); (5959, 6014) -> 5963.3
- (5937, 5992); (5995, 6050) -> 6003.2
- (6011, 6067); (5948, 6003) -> 6017.2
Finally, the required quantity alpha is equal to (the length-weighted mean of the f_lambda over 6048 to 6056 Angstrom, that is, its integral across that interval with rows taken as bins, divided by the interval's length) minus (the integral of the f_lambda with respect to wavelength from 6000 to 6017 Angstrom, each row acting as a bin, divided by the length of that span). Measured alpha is -0.2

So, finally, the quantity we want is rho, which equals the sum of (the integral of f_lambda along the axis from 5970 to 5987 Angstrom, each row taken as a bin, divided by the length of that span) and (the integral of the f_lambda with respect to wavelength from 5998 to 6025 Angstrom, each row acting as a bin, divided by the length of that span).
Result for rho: 14.4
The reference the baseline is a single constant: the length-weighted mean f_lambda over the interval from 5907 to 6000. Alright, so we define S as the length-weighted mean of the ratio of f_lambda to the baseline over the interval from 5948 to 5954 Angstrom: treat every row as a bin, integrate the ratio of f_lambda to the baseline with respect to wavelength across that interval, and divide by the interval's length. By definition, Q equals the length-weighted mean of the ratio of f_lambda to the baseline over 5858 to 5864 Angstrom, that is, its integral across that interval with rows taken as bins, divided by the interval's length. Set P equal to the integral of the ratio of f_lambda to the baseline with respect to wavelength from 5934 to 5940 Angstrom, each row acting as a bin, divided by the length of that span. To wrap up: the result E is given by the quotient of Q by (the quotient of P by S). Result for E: 1.02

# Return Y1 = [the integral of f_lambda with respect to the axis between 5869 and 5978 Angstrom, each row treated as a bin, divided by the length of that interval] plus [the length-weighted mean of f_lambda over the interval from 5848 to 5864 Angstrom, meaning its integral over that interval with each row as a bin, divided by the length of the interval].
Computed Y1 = 14.8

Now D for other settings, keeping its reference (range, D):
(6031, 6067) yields 6060.07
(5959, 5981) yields 5979.68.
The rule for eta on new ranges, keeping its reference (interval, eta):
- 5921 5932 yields 2.16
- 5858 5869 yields 2.29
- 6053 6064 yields 1.16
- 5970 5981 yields 1.61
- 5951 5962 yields 2.61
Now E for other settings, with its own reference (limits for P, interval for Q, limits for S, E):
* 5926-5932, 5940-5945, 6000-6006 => 1.02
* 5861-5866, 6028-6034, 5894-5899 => 1.01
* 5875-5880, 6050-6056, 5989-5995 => 0.91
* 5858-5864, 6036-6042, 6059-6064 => 0.98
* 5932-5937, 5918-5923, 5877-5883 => 1.12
